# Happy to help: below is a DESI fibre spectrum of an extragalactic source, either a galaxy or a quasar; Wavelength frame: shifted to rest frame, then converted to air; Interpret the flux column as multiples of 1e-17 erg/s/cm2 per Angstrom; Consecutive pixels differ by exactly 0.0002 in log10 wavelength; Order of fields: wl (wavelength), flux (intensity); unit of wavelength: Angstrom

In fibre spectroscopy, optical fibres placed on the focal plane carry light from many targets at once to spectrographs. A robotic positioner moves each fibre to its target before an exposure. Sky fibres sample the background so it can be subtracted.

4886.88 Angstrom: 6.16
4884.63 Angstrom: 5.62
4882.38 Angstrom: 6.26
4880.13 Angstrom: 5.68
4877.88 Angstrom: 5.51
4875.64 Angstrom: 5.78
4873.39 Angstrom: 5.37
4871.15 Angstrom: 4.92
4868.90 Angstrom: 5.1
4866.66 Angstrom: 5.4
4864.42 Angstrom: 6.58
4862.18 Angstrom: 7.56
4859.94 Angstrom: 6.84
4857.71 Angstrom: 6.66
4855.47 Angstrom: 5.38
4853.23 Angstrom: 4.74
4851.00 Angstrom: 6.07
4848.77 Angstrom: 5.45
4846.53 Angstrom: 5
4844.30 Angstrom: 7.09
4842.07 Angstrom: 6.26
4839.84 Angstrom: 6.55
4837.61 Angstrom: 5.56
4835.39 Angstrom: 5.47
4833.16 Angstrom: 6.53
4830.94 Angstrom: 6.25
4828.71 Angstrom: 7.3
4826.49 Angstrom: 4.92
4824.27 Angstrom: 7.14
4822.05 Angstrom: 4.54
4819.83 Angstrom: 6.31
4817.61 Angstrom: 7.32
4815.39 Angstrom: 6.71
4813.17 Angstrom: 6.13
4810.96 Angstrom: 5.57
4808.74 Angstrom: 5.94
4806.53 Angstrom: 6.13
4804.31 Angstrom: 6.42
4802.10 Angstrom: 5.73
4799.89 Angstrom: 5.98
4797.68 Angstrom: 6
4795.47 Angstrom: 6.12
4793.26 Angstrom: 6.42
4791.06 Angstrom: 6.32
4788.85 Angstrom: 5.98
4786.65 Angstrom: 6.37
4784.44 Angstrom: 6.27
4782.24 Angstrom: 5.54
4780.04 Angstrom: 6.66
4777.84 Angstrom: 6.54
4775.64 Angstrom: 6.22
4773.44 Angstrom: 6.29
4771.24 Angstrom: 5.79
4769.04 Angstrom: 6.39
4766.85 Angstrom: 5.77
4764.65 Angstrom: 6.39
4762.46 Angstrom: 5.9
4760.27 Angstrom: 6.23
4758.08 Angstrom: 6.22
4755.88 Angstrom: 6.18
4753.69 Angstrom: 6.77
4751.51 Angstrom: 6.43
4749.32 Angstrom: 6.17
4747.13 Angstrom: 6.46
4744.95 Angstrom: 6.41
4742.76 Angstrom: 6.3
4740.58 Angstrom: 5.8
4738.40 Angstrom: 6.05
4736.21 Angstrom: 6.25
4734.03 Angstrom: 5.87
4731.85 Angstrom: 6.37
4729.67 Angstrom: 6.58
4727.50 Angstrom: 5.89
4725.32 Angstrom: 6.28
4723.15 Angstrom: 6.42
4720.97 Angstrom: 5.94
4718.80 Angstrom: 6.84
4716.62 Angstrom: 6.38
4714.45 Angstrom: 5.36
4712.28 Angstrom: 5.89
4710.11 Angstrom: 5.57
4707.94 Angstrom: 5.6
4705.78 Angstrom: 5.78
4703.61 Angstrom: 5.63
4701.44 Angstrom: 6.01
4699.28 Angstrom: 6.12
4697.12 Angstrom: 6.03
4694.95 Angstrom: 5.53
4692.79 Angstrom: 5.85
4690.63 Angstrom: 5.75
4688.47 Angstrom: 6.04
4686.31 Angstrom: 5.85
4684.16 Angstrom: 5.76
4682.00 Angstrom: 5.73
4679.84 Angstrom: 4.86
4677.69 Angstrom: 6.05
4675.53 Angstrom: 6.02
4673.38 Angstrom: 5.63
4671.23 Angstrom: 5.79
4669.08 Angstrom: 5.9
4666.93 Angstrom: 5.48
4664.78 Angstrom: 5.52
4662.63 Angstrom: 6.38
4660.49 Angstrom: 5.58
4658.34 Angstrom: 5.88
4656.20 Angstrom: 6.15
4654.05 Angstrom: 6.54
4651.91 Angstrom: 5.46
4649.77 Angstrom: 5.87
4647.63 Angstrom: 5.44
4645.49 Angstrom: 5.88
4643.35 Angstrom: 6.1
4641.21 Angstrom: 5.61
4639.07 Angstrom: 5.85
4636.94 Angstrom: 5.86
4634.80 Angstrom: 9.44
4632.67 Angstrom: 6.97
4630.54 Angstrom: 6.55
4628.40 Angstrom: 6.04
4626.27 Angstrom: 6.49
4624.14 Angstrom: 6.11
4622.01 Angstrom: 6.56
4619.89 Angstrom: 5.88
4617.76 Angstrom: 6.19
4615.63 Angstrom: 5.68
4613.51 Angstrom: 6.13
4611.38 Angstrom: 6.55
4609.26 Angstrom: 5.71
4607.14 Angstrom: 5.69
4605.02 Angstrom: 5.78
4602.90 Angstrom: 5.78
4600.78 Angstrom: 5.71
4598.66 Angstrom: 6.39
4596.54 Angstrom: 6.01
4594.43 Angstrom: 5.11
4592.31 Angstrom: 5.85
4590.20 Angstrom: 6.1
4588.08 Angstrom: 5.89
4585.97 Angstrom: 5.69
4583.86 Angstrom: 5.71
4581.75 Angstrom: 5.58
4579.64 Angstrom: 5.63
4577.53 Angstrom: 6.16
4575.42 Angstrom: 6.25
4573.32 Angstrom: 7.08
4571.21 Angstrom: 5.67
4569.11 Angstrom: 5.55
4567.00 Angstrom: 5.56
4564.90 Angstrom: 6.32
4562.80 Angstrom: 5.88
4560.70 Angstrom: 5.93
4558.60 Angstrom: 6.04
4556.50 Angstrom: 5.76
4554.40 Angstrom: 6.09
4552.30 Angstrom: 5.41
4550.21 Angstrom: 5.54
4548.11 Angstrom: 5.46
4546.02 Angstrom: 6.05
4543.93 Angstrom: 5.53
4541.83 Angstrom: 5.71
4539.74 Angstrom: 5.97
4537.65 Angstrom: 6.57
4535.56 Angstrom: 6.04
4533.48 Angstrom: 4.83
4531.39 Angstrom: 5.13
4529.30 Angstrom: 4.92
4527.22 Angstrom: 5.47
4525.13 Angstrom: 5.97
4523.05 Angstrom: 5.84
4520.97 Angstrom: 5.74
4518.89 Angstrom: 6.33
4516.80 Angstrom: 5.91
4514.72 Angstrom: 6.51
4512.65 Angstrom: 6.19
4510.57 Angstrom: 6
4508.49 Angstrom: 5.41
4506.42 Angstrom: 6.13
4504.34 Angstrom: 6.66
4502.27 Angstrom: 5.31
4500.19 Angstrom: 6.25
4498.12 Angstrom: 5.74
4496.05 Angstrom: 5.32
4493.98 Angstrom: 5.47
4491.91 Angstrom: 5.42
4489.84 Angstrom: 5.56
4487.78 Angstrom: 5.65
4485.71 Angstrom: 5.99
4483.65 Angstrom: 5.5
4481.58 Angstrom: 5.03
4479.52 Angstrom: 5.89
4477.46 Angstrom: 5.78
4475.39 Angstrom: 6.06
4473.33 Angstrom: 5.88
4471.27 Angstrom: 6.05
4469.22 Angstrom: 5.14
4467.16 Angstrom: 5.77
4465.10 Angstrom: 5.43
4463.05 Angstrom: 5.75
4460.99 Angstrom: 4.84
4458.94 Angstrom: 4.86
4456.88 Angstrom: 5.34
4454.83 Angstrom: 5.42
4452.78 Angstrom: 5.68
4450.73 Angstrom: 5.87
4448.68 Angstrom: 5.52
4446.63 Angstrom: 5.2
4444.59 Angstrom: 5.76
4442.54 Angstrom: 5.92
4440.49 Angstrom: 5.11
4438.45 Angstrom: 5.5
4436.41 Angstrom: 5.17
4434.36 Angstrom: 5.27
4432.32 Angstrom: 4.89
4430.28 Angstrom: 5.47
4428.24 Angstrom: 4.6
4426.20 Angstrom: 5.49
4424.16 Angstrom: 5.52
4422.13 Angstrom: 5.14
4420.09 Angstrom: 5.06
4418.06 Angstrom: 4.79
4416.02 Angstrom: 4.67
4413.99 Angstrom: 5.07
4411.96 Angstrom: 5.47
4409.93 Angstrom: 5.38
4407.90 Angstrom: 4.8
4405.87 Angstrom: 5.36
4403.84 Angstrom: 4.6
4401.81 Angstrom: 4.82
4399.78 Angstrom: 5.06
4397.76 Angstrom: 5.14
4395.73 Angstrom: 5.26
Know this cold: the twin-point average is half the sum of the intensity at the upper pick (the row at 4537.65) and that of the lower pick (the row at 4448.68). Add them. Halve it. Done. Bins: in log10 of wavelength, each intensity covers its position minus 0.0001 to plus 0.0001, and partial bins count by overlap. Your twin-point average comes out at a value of 6.0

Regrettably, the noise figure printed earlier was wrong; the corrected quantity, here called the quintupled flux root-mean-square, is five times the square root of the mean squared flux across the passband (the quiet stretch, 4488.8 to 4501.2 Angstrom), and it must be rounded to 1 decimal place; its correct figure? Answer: 28.2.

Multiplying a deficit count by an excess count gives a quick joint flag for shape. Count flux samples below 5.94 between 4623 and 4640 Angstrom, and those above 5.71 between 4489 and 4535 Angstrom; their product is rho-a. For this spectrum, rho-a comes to 24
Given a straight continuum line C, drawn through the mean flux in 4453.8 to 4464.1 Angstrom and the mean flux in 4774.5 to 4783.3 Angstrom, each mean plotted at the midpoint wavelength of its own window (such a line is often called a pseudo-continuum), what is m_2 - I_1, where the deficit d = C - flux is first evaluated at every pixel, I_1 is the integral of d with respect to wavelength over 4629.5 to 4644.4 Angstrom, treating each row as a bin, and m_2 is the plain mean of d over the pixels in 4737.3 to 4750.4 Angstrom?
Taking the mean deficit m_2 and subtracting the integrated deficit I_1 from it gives 12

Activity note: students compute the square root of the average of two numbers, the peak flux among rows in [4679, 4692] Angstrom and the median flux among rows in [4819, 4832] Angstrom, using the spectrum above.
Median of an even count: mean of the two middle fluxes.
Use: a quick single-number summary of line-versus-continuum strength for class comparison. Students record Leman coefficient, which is 2.48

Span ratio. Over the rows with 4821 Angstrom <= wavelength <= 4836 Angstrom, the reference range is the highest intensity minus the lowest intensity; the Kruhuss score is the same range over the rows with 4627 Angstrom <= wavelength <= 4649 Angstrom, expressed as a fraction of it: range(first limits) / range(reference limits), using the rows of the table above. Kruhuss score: 1.4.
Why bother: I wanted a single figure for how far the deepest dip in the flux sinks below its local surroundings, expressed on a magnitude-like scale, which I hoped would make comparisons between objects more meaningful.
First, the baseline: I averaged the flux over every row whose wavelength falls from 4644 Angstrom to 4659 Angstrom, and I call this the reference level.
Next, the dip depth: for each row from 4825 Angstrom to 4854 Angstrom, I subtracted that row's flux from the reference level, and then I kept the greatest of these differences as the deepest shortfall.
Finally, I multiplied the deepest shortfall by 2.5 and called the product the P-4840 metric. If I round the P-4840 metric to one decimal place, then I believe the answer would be 2.9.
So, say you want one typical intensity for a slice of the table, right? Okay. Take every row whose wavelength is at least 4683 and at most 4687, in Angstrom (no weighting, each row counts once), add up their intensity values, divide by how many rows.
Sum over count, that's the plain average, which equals 5.8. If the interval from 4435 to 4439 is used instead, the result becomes 5.3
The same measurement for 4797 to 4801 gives 6.0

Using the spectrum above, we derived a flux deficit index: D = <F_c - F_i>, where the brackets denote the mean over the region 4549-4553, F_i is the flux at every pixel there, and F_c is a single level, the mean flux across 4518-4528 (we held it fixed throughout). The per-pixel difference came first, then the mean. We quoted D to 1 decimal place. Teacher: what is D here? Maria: 0.4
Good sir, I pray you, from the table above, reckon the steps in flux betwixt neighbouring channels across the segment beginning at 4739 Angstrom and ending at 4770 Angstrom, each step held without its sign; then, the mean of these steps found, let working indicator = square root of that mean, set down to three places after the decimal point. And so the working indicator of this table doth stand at 0.572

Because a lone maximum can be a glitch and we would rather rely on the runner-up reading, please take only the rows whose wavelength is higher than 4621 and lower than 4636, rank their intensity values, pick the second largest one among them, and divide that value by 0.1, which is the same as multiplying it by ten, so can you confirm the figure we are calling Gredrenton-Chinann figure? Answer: 70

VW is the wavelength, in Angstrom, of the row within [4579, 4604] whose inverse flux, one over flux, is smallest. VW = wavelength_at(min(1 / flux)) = 4598.66 Angstrom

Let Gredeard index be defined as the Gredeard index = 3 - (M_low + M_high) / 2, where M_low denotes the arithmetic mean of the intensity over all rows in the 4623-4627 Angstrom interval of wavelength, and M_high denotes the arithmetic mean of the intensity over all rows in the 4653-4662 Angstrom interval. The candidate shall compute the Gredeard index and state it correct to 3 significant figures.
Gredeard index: -3.17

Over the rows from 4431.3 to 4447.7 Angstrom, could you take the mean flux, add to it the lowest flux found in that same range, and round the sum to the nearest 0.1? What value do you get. 10.2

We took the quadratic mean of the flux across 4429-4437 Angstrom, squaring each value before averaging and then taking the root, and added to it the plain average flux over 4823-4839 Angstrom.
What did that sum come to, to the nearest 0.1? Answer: 11.4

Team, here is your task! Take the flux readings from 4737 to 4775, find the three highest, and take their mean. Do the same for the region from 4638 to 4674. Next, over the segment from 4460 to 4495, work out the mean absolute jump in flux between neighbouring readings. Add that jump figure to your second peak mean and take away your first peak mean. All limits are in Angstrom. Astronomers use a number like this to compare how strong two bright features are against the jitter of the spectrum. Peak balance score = 0.20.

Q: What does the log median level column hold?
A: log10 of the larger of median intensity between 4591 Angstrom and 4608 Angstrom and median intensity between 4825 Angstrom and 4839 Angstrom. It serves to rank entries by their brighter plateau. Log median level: 0.771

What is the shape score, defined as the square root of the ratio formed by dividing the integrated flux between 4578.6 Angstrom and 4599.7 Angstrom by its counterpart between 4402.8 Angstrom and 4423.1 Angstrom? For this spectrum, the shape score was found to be 1.094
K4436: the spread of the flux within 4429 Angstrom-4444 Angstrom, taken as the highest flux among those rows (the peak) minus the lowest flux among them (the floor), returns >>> 1.03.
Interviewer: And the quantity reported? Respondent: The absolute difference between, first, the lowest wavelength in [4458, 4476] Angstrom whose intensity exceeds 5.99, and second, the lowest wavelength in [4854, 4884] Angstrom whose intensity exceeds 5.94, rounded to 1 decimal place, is 386.4 Angstrom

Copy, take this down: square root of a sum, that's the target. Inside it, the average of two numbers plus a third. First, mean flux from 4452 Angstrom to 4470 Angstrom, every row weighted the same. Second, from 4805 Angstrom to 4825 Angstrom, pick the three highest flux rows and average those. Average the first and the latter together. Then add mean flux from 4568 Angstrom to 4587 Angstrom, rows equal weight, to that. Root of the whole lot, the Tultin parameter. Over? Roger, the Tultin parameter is 3.48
